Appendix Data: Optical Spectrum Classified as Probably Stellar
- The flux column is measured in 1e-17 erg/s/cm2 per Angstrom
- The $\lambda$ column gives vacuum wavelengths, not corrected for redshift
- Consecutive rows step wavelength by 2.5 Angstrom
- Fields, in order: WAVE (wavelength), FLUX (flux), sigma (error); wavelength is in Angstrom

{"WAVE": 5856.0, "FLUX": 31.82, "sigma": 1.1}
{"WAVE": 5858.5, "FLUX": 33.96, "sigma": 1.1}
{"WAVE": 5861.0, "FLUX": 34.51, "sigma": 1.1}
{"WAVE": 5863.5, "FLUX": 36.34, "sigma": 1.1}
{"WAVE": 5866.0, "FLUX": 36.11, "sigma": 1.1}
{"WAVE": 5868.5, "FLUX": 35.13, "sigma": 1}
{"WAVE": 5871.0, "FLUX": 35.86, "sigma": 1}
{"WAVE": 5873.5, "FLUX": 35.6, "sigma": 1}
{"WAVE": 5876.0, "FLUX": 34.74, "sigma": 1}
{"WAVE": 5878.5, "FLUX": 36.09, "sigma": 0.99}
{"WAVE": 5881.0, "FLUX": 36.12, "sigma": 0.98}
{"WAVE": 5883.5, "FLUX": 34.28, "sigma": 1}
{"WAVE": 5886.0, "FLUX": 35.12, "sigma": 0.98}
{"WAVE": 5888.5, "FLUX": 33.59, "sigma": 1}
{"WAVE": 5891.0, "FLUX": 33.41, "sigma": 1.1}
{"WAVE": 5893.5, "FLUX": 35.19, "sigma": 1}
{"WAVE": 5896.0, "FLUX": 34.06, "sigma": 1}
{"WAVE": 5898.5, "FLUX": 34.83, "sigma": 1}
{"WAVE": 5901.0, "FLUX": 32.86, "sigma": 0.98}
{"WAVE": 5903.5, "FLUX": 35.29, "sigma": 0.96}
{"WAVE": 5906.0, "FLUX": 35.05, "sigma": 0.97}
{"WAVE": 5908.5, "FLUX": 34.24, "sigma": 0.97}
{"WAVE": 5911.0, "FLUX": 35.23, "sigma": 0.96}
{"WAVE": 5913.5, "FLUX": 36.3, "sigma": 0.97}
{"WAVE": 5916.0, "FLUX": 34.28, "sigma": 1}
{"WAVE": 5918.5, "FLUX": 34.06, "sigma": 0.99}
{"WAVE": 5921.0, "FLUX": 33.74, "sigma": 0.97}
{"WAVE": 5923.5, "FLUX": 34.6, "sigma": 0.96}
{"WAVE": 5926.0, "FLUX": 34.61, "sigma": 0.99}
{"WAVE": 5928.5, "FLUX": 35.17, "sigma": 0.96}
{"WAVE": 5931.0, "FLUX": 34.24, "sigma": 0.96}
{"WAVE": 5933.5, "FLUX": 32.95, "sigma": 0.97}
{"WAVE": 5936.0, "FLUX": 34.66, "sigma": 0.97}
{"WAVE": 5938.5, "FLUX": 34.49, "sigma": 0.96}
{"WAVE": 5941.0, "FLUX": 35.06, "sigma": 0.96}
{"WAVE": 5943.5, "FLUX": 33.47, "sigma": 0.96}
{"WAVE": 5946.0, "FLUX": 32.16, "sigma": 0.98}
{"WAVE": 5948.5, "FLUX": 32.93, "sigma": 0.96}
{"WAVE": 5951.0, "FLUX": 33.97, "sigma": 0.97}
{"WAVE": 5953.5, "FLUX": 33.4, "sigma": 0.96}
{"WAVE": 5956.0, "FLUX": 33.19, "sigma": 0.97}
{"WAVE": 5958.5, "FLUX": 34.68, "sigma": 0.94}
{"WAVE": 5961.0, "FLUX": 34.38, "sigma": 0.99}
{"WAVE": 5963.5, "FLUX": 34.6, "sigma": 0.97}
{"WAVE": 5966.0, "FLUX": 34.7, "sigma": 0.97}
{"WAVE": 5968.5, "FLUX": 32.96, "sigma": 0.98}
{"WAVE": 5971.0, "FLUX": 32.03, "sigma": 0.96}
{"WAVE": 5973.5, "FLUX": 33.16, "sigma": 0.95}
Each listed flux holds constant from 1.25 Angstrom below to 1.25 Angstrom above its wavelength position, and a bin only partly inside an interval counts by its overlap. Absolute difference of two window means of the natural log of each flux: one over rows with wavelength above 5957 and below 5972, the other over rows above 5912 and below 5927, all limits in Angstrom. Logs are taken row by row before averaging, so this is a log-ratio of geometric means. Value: 0.021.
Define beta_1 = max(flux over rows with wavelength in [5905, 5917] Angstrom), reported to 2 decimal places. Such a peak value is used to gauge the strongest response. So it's 36.30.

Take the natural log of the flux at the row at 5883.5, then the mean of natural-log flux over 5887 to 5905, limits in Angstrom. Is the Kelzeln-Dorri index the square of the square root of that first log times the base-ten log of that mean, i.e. 1.94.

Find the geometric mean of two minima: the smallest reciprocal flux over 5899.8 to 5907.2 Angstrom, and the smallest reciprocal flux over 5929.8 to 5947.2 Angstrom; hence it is 0.0284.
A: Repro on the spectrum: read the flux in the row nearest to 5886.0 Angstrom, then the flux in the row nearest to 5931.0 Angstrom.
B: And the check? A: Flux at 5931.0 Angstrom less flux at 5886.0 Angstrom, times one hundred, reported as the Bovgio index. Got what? -88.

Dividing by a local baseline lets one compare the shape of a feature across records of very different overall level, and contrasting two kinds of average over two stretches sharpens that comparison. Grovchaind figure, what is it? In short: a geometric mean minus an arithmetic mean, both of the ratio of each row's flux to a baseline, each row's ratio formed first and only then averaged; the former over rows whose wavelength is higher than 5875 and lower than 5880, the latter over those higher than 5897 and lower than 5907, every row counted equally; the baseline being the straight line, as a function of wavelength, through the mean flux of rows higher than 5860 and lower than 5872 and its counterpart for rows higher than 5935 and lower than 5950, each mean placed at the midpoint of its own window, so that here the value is 0.01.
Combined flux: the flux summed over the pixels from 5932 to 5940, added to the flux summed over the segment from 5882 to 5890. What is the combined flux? 205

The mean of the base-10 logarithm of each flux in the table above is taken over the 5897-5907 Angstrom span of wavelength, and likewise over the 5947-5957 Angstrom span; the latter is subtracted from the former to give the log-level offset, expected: 0.014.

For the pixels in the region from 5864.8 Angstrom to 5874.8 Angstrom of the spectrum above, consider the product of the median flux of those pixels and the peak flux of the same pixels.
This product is 1290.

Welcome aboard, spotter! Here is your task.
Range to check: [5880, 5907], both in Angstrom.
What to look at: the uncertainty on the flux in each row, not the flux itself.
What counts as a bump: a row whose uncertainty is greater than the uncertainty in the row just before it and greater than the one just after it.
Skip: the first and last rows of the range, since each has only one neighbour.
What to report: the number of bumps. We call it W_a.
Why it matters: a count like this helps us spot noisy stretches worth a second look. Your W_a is 2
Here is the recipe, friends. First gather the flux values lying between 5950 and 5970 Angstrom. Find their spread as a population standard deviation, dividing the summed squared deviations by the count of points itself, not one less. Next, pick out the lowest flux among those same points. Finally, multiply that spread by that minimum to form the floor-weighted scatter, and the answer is 22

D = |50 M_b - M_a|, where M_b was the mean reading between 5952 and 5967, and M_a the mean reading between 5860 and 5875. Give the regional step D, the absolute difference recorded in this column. 1672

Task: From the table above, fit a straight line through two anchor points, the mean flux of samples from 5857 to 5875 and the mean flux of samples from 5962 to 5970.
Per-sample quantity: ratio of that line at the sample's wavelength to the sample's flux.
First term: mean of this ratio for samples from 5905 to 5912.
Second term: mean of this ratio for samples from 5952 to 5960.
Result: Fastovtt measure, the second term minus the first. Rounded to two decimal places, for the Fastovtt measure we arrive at 0.01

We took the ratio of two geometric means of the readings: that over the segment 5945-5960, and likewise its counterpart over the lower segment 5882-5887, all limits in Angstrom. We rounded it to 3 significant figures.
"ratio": 0.962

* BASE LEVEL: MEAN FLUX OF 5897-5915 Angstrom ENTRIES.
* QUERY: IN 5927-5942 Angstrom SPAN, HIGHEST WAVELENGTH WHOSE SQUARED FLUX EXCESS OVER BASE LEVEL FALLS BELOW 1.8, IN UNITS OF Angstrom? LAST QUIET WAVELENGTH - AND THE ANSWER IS 5941.0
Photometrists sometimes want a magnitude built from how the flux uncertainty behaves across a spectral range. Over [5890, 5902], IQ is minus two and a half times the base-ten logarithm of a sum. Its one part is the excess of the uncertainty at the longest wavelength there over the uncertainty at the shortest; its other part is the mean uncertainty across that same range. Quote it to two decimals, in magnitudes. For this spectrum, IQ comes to 0.12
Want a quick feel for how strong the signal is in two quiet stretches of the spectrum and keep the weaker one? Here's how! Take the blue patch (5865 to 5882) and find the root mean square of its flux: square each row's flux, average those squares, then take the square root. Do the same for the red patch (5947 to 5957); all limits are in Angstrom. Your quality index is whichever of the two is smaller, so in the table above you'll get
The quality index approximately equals 33.4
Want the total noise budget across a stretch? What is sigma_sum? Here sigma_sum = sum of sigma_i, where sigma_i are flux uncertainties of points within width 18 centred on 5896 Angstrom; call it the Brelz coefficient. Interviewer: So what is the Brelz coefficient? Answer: 7.0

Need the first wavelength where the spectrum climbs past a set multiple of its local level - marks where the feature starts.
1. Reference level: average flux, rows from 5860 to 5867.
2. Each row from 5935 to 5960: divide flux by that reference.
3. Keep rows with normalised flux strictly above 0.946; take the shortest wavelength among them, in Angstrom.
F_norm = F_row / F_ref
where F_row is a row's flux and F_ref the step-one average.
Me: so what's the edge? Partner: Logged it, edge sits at 5936.0 Angstrom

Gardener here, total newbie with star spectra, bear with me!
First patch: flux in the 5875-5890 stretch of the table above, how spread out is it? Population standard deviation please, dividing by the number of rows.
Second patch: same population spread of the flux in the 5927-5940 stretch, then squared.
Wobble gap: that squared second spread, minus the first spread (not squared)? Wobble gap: -0.4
